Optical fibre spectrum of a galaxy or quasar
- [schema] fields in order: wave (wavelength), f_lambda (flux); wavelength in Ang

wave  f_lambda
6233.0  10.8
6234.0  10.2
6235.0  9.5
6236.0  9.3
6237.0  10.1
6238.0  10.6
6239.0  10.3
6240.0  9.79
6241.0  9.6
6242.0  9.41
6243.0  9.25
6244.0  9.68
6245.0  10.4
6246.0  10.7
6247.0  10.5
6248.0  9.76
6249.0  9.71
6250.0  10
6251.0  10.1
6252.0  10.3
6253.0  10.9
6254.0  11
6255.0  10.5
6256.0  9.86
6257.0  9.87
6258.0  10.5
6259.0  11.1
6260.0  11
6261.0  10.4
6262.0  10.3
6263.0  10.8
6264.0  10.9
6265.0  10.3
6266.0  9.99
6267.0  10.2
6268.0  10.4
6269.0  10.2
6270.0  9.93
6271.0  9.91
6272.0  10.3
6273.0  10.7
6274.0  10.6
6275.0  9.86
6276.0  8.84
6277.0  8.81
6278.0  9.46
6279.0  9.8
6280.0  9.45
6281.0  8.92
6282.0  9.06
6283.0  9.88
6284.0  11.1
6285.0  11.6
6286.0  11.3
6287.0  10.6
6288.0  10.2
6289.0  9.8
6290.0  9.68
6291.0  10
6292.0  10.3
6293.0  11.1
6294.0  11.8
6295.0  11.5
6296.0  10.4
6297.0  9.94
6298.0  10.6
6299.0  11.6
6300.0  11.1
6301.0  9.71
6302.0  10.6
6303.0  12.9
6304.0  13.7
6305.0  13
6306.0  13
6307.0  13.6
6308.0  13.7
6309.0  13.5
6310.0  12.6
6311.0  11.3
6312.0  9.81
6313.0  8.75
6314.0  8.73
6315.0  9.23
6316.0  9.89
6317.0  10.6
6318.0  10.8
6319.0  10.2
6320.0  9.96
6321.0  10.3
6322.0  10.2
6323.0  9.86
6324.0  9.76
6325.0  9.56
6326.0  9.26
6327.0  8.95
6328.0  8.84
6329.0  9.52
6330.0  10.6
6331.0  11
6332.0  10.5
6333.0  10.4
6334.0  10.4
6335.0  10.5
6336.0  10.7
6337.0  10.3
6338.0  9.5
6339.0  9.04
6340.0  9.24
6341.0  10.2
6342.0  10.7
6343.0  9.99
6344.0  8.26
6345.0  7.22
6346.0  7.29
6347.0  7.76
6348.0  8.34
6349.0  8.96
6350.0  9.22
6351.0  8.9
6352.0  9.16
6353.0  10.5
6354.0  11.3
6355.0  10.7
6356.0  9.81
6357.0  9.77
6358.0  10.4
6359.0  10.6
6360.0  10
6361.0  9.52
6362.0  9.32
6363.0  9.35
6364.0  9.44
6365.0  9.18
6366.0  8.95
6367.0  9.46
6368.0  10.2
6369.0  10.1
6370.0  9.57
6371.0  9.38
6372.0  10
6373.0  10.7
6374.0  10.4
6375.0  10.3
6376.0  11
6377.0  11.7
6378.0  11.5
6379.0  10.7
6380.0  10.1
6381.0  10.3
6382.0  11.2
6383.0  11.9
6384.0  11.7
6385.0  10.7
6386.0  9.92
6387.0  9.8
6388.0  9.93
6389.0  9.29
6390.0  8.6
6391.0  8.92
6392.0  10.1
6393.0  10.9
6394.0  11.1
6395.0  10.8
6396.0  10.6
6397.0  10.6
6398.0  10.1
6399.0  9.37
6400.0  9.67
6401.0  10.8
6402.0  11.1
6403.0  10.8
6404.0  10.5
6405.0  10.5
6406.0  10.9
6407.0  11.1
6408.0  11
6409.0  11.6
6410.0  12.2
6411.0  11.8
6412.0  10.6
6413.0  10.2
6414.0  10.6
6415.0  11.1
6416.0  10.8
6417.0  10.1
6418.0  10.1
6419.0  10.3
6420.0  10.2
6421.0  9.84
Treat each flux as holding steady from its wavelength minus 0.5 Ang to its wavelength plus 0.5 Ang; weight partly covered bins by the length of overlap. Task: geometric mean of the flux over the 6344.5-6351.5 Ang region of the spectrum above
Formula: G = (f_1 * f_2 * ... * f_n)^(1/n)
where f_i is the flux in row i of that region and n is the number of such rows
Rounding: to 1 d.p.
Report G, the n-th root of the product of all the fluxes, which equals 8.2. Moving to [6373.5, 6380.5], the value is 10.8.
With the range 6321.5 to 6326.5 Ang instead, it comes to 9.7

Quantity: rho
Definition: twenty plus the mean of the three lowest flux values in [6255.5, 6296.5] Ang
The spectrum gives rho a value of 28.9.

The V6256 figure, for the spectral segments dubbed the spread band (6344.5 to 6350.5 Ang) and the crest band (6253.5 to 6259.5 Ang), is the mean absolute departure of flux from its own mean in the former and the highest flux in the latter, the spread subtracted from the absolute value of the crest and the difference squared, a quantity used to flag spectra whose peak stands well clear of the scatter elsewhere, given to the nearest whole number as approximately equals 108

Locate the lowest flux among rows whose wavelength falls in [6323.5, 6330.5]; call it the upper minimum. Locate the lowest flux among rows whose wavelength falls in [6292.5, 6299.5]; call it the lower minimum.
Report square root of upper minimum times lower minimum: 9.37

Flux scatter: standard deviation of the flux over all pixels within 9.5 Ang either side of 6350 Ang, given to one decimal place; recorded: 1.2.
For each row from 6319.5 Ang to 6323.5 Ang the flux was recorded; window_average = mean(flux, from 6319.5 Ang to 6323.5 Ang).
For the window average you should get 10.1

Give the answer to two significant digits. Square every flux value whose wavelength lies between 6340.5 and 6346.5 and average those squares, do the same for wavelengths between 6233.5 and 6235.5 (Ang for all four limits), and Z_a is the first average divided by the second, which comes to 0.84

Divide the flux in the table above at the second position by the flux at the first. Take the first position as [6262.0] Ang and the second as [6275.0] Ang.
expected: 0.96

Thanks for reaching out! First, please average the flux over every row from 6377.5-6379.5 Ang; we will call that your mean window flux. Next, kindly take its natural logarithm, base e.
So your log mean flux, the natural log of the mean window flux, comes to 2.41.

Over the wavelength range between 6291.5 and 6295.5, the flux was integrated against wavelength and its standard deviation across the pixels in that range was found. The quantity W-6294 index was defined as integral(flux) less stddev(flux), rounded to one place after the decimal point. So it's 44.1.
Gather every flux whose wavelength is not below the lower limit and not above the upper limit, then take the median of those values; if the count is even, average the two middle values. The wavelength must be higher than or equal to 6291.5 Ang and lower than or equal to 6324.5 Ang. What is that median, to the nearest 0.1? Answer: 10.6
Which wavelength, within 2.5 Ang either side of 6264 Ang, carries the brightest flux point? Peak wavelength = 6264.0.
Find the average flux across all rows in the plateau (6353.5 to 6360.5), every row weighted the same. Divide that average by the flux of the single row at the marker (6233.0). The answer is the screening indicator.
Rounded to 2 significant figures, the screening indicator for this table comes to 0.96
